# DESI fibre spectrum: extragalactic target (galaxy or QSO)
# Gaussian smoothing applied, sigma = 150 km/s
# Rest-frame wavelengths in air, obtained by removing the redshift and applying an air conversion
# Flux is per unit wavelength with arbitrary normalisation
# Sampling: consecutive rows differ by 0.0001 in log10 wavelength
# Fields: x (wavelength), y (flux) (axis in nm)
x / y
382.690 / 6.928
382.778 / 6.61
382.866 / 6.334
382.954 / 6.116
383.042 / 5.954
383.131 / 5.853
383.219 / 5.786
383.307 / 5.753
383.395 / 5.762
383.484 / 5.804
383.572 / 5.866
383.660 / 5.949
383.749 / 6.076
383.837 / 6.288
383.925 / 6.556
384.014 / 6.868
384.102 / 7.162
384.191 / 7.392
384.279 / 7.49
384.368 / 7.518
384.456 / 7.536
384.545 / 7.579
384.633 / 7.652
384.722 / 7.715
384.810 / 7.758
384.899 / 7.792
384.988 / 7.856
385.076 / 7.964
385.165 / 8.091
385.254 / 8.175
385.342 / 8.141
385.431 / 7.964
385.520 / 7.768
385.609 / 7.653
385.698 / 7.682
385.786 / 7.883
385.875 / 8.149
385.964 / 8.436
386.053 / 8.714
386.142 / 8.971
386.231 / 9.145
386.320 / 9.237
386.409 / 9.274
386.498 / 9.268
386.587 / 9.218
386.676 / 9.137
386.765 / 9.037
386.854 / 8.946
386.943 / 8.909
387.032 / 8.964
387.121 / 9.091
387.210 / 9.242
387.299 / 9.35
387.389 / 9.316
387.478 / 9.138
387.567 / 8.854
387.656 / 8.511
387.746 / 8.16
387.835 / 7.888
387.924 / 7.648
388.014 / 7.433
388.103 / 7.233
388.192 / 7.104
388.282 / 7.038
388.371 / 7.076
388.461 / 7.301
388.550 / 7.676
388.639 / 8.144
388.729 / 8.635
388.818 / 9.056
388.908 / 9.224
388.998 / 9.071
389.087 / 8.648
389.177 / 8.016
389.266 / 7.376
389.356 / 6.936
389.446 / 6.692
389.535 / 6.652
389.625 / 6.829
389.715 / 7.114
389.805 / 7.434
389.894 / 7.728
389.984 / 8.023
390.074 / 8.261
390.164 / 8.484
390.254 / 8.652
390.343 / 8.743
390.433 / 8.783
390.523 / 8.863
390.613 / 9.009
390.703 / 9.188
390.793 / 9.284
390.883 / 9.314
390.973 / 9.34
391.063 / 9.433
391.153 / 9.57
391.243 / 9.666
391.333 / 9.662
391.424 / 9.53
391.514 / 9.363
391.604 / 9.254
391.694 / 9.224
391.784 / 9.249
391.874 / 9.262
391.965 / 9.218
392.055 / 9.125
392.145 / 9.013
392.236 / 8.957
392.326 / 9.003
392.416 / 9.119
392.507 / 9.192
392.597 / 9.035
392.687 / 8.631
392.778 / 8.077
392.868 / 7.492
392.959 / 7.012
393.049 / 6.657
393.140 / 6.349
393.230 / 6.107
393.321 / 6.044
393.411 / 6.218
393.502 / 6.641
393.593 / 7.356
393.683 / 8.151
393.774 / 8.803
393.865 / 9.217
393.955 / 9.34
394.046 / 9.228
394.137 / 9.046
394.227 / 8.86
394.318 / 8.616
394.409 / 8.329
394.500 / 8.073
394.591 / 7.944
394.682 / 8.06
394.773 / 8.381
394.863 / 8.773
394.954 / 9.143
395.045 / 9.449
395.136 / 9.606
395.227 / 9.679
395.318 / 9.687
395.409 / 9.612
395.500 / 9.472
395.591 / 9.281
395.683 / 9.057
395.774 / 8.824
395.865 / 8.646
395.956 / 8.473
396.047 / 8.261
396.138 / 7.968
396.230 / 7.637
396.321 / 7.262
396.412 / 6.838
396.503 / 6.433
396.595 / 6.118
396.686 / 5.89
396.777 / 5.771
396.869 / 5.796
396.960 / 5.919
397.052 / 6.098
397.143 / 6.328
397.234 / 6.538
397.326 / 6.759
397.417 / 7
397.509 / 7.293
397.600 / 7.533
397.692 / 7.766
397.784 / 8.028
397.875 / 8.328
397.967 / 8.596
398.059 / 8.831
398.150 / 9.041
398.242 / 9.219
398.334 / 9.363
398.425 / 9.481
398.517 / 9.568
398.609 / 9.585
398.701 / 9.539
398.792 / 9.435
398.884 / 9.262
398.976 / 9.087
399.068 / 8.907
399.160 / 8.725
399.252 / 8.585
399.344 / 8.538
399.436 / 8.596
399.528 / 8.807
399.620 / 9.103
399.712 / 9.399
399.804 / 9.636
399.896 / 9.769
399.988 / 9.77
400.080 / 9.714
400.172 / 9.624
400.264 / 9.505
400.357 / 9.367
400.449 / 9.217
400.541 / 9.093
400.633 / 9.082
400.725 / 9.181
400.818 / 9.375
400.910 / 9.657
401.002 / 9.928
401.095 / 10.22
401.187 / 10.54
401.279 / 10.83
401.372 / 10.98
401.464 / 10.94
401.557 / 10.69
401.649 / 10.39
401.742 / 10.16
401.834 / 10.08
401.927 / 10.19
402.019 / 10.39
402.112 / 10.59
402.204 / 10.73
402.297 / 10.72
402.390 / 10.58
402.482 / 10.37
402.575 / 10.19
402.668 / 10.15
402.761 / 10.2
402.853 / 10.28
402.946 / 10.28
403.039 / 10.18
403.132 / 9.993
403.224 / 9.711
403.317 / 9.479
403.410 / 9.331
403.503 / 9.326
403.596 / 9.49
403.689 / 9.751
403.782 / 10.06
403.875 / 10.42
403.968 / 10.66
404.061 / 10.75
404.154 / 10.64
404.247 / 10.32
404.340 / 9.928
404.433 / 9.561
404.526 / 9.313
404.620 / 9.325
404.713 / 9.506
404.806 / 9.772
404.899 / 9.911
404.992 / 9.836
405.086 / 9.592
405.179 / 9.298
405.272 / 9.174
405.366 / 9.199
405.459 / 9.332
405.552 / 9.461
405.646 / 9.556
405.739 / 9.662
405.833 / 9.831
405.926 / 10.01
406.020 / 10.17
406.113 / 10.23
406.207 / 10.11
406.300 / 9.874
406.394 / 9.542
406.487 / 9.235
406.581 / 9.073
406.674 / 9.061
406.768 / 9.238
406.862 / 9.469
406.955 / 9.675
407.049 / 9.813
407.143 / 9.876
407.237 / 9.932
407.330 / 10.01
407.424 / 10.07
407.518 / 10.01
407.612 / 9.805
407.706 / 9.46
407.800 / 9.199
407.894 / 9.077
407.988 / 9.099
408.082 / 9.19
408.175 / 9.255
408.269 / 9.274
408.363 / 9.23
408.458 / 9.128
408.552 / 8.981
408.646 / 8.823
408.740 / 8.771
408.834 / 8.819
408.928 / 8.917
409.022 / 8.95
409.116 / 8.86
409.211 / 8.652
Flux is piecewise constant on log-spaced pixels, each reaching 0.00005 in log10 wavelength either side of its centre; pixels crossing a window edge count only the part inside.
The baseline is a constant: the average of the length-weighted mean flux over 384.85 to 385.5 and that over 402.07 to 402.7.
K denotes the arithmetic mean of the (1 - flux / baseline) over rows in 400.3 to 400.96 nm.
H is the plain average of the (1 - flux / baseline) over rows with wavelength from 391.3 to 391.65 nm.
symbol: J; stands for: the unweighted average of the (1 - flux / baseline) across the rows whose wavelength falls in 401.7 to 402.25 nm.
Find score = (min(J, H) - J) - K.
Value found 0.01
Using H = -0.02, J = -0.12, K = -0.01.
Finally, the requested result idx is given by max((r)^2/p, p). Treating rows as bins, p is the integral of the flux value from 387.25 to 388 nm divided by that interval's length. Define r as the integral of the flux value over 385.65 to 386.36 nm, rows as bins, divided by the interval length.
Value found 8.6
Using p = 8.6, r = 8.52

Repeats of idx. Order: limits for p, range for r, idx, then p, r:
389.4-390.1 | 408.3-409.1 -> 11.0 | 7.3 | 8.95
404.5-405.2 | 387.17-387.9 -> 9.6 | 9.6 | 8.77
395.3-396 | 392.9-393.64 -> 9.1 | 9.1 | 6.57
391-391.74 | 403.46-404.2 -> 10.9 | 9.5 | 10.14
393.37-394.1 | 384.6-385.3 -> 8.1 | 8.1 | 7.88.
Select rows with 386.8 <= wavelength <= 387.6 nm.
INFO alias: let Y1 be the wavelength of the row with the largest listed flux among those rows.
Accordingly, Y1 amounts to 387.299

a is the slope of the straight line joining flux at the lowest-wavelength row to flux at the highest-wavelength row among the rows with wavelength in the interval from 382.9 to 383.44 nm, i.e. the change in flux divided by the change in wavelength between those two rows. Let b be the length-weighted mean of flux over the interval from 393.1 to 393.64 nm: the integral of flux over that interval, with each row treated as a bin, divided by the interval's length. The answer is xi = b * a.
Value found -5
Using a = -0.8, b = 6.5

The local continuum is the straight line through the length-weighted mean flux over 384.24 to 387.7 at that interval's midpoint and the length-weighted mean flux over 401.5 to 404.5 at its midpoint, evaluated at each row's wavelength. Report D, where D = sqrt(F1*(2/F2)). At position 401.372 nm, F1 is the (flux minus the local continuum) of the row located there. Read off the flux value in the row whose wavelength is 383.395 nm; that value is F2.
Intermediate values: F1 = 0.97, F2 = 5.762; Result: 0.58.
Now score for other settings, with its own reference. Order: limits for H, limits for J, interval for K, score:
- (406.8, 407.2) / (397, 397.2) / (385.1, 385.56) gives -0.51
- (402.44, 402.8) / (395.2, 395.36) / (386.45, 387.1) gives -0.08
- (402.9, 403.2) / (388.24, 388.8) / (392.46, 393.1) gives -0.40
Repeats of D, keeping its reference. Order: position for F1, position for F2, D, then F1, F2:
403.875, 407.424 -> 0.18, 0.16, 10.07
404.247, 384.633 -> 0.08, 0.02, 7.652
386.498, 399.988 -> 0.40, 0.77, 9.77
